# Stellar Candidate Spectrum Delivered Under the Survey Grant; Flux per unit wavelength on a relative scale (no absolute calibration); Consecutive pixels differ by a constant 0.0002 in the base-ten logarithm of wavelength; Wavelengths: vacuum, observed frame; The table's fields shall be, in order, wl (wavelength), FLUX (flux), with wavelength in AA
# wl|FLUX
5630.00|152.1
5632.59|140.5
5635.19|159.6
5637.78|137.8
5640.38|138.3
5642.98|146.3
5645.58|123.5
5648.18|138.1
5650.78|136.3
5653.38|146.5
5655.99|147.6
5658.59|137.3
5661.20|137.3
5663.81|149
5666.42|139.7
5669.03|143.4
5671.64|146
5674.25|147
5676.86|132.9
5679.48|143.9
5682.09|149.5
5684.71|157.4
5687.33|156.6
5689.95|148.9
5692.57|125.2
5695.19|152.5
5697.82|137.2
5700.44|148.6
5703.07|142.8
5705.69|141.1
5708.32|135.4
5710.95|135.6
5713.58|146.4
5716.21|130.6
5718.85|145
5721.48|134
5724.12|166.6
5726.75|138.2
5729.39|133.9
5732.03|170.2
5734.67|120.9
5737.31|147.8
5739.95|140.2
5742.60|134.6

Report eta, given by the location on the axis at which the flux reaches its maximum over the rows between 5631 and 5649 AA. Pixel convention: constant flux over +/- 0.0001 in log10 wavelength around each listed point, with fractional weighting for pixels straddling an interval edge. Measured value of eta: 5635.19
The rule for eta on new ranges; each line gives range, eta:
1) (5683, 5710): 5684.71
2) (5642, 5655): 5653.38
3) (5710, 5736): 5732.03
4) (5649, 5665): 5663.81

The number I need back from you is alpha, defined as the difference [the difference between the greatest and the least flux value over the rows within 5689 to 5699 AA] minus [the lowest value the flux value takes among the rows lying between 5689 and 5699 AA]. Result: -98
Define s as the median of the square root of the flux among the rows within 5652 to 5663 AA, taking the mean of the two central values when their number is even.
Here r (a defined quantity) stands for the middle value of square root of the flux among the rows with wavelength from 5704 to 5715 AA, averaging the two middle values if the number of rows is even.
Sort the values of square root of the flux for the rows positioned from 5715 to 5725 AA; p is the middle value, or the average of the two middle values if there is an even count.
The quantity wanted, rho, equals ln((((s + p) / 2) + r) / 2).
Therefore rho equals 2.469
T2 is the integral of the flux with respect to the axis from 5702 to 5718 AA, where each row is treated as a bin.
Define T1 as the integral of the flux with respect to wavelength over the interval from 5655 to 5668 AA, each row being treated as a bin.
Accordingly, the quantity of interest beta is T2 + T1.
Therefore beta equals 4067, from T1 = 1847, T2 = 2220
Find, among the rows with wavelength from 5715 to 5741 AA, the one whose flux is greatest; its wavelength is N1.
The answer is 5732.03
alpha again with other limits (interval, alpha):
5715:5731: -95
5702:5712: -128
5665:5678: -119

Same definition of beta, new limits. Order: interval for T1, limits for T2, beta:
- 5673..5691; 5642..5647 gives 3336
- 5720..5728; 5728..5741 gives 3026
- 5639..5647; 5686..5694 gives 2238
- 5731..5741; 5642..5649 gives 2390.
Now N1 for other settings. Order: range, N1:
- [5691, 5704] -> 5695.19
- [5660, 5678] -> 5663.81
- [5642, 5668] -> 5663.81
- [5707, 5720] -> 5713.58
